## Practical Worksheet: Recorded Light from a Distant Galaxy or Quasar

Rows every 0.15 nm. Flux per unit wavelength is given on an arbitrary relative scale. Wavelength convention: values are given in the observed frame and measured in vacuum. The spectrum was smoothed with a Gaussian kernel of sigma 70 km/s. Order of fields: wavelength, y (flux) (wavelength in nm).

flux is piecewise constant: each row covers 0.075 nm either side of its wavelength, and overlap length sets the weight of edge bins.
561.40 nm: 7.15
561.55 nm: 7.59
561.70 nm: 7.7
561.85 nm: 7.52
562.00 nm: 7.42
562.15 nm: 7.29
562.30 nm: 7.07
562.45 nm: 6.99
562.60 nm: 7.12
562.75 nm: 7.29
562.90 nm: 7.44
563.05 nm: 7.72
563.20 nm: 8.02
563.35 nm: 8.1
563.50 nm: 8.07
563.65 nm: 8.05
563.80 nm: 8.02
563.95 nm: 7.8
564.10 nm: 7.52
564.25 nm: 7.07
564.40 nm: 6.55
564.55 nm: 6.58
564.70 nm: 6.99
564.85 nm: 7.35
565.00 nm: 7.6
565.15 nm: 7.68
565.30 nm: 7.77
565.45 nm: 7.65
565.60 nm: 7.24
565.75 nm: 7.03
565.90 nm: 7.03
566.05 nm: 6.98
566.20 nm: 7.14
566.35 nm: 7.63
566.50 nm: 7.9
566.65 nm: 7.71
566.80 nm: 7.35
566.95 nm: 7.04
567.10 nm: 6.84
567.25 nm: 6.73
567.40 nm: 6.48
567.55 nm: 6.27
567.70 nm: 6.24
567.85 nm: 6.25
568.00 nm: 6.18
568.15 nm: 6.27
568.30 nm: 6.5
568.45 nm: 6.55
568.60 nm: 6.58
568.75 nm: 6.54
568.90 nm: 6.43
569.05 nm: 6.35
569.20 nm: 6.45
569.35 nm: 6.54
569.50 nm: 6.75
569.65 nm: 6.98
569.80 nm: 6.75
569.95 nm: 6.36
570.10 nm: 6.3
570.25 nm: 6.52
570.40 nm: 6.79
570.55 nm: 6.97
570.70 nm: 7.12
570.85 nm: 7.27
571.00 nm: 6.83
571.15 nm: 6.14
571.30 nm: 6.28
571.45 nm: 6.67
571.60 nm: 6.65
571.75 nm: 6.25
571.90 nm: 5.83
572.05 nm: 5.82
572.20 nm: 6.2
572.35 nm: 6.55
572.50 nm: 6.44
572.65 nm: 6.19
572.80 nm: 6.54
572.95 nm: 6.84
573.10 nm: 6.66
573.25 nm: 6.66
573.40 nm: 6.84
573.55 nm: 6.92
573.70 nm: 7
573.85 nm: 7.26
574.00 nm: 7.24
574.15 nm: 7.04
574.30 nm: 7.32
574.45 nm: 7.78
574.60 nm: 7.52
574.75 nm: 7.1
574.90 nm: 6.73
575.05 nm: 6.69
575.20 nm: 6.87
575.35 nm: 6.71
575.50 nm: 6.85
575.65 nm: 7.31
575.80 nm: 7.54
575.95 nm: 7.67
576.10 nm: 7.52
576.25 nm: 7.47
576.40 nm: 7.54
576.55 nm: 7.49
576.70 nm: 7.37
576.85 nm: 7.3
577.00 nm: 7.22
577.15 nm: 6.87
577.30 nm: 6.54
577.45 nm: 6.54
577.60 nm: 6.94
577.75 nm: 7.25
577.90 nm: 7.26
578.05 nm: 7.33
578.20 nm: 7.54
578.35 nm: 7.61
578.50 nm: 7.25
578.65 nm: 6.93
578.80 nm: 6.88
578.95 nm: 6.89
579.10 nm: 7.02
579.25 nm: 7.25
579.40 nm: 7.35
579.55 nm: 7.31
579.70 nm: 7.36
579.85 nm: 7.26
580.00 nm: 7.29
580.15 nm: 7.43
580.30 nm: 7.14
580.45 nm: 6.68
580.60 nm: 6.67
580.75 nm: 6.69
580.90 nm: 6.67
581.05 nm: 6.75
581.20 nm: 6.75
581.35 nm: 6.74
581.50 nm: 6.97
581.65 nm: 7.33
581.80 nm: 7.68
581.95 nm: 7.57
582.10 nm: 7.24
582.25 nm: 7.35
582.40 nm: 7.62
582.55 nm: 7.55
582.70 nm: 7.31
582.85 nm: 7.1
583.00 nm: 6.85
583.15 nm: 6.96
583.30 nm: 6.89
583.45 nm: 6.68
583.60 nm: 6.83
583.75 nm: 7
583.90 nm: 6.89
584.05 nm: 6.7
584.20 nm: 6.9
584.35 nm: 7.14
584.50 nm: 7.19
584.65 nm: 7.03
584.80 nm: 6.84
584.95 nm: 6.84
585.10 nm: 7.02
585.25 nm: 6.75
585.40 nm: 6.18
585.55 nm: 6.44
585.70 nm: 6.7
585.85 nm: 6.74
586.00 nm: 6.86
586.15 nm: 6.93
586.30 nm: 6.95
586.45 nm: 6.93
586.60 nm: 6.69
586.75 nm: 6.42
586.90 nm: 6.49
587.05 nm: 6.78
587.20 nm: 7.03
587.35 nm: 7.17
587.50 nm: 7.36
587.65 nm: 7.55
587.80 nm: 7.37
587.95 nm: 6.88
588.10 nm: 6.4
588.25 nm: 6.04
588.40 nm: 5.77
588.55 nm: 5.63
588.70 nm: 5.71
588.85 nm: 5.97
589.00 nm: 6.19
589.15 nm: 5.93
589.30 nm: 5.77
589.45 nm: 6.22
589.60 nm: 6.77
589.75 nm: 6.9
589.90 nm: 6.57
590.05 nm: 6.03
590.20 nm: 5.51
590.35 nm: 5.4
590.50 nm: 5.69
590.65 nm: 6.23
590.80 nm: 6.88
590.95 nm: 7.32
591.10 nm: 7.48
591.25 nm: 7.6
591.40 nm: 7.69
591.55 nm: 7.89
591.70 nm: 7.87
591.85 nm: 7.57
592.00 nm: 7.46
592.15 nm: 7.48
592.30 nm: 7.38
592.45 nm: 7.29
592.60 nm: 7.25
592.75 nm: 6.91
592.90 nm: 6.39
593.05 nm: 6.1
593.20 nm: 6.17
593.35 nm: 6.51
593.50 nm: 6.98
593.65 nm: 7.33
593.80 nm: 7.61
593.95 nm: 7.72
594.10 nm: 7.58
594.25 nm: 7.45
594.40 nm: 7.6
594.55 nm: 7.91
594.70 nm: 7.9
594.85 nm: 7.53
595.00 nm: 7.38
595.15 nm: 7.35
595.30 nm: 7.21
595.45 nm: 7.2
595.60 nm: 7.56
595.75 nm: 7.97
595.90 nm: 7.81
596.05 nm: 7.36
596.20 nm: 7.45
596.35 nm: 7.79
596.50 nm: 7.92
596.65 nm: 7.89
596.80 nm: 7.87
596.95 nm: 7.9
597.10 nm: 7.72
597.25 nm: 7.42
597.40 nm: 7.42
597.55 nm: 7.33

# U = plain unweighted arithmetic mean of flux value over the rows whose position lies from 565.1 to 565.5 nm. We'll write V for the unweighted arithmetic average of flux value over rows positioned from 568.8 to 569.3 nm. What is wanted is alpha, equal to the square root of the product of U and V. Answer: 7.0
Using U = 7.70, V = 6.41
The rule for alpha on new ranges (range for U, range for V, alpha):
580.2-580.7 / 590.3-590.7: 6.3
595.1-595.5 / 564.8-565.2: 7.4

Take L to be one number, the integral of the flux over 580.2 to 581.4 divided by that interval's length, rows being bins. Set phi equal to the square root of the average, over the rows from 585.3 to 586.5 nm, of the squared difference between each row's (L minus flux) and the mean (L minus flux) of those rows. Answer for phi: 0.258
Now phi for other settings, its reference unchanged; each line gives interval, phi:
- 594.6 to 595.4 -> 0.236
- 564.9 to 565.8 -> 0.267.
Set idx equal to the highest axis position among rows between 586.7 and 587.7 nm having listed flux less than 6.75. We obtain 586.90 nm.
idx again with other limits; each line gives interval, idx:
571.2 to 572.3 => 572.20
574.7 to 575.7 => 575.35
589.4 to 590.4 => 590.35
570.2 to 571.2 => 571.15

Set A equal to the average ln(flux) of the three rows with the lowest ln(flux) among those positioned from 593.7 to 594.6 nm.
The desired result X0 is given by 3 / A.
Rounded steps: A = 2.02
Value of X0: 1.48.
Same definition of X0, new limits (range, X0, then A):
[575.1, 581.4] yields 1.59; 1.88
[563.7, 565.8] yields 1.58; 1.90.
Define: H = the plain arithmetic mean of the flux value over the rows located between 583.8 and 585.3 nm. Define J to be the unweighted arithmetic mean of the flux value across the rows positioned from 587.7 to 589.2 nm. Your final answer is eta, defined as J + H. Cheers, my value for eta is 13.1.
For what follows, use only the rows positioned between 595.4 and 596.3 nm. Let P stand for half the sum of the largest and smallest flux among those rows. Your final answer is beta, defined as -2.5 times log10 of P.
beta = -2.20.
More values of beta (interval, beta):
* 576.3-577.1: -2.17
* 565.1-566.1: -2.17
